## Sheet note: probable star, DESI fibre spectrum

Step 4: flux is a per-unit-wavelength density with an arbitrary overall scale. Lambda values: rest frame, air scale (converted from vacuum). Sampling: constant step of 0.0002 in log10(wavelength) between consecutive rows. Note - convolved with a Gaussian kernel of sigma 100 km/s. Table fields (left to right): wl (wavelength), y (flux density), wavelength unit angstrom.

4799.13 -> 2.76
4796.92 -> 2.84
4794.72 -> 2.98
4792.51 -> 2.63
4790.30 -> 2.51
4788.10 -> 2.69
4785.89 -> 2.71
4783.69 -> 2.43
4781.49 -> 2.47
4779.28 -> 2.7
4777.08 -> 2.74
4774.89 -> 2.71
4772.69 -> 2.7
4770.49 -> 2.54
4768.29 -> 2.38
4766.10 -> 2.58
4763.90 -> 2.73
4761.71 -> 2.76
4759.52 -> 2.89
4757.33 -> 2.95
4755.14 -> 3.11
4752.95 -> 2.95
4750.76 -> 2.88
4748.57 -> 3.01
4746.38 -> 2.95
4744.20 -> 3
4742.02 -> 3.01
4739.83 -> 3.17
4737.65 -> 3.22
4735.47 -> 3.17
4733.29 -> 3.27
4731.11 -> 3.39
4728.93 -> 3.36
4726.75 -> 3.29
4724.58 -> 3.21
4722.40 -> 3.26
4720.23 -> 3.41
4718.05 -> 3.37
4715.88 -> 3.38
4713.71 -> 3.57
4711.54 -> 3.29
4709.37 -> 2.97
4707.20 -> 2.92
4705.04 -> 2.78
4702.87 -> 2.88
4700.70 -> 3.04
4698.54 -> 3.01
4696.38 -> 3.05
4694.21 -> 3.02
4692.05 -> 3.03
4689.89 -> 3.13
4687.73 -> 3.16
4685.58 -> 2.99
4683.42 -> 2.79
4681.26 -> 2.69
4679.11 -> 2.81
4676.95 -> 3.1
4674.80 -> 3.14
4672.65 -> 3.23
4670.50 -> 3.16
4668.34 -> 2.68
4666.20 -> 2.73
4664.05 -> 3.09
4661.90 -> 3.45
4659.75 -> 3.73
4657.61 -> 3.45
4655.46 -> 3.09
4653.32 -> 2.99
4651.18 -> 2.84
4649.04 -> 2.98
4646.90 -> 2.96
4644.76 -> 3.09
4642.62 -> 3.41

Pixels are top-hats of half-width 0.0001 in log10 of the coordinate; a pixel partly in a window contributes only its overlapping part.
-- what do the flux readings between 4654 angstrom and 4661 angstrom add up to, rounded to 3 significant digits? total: 10.3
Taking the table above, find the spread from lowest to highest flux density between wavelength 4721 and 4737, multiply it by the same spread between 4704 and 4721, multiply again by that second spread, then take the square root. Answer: 0.37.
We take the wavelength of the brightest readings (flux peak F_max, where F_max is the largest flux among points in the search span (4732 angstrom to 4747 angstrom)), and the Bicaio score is 4733.29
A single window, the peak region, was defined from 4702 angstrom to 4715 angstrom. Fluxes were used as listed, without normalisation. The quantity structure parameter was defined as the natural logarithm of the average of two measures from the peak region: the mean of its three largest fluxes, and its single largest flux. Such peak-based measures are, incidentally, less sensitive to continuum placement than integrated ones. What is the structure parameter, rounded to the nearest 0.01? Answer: 1.23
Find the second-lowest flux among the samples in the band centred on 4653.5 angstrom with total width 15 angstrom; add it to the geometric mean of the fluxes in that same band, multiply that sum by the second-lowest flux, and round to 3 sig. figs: 18.0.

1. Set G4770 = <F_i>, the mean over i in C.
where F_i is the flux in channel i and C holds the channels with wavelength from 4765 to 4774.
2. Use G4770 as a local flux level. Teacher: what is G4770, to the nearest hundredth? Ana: 2.55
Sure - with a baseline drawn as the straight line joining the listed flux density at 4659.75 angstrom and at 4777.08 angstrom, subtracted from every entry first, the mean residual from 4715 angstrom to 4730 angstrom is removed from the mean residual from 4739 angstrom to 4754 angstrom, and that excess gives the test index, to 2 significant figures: -0.13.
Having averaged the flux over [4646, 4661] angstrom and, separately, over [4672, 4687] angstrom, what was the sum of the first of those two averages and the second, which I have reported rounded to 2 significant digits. 6.1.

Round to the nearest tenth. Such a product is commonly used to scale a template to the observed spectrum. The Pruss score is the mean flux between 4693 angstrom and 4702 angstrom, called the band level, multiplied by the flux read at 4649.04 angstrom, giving 9.0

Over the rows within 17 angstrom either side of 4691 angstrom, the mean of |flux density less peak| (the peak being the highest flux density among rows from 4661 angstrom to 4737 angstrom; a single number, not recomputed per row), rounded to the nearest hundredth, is 0.60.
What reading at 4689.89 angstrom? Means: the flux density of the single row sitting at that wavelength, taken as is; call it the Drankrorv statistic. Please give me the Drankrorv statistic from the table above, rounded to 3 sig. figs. 3.13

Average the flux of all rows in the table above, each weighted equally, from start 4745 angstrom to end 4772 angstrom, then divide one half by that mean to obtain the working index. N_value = 0.178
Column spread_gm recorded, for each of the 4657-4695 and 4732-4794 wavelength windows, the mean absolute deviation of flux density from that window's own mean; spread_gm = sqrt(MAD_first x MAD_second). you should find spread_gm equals 0.210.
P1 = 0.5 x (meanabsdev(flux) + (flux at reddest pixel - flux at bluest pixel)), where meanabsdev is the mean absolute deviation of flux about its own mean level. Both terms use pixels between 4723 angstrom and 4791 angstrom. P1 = -0.23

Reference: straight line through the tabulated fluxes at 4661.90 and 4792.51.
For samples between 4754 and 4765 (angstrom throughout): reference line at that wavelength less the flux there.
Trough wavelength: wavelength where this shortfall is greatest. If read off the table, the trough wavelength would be 4763.90 angstrom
